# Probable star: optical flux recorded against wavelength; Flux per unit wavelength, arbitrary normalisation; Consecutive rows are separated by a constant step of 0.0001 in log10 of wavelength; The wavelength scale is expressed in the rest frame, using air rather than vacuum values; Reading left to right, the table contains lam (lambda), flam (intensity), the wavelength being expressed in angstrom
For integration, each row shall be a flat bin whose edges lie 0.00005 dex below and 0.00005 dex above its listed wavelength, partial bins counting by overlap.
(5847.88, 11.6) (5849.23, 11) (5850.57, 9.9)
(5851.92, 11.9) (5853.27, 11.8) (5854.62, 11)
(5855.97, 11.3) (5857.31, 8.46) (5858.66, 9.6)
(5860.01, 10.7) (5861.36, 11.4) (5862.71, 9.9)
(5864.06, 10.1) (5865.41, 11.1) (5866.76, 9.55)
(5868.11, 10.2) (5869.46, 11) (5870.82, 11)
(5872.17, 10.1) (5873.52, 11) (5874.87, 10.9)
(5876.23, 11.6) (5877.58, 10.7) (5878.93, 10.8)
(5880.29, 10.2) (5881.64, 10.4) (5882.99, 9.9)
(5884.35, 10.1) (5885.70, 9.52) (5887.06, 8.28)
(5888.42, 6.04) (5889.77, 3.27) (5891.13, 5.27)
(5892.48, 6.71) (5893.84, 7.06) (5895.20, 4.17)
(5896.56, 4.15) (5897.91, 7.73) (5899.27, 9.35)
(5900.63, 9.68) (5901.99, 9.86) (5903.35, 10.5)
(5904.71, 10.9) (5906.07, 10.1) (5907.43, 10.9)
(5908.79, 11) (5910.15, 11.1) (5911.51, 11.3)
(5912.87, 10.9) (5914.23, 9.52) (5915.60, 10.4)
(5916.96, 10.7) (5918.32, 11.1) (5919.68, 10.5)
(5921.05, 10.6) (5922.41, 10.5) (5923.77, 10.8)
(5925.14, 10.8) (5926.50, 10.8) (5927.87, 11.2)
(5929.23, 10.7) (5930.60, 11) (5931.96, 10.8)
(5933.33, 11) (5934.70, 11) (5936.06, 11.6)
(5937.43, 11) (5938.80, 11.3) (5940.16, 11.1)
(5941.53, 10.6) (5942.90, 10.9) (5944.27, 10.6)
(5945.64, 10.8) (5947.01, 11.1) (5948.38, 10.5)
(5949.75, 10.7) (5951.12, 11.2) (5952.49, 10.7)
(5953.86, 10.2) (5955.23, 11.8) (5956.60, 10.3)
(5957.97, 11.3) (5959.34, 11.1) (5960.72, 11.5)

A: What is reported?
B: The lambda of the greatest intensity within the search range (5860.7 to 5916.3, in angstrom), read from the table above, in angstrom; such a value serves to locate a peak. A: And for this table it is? 5876.23 angstrom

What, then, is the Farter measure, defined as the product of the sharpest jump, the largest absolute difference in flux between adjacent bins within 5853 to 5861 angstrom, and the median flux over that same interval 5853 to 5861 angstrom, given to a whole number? 31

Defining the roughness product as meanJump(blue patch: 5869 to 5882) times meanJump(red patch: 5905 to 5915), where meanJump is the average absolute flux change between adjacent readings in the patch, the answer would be 0.24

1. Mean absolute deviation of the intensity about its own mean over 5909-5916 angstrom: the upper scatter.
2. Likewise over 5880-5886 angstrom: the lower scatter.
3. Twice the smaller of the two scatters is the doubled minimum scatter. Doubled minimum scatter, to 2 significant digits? 0.50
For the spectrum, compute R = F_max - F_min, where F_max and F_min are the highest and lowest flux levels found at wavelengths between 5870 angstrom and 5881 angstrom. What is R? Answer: 1.5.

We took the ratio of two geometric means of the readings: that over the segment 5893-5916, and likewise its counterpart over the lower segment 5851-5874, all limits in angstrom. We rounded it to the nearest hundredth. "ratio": 0.85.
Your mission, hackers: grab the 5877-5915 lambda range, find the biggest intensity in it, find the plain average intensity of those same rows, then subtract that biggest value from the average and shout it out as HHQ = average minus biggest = -2.4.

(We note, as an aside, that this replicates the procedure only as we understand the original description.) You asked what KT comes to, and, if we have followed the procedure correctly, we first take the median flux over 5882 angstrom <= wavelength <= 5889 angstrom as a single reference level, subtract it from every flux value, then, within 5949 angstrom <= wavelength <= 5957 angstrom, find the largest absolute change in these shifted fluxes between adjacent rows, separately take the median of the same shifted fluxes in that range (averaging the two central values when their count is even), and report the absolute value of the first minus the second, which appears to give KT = 0.4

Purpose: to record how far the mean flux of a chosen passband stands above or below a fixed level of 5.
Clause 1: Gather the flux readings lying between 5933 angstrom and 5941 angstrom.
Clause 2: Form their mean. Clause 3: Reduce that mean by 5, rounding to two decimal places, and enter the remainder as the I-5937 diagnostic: 6.17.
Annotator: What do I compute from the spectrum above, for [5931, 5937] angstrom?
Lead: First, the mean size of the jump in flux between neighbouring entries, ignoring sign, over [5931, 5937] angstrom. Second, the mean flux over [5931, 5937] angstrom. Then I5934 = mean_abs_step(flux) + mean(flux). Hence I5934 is 11.4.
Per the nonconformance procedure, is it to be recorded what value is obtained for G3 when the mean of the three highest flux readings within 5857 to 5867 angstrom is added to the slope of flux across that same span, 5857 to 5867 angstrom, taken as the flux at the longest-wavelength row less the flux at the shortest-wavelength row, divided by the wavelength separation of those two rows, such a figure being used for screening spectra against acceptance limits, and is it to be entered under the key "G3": 11.2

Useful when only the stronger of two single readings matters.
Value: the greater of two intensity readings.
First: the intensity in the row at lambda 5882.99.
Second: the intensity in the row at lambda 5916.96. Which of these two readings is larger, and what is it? 10.7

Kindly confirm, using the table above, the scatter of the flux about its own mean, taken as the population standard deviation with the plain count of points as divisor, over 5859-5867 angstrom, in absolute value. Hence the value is 0.66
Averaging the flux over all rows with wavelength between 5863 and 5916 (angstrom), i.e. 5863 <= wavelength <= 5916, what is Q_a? 9.4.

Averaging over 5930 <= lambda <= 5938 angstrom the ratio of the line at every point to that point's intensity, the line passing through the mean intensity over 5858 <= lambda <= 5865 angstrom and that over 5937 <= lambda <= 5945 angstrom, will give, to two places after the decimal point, 0.98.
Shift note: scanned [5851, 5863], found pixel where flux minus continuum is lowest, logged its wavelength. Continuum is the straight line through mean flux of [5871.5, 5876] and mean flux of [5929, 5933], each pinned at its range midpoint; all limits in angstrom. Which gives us 5857.31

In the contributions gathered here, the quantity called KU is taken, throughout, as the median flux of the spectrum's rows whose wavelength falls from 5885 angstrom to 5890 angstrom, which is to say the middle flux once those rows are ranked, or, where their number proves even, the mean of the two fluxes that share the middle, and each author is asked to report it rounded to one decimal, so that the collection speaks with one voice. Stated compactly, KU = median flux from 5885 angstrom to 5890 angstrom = 7.2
